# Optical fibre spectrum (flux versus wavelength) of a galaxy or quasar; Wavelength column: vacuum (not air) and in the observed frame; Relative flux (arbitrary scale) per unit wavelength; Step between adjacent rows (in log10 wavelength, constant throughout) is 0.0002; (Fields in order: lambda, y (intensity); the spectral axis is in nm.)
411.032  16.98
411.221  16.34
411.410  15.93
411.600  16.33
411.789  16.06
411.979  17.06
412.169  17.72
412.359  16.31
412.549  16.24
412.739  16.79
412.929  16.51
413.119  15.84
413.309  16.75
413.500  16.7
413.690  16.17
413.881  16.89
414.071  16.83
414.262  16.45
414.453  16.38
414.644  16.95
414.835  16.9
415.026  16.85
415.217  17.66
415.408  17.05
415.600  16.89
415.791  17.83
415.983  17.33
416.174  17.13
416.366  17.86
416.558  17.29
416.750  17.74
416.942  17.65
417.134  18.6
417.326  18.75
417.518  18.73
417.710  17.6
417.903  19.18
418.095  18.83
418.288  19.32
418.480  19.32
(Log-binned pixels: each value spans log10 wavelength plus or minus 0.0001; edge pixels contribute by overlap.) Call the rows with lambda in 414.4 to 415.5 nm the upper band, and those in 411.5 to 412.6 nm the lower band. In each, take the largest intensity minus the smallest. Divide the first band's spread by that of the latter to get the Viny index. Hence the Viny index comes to 0.77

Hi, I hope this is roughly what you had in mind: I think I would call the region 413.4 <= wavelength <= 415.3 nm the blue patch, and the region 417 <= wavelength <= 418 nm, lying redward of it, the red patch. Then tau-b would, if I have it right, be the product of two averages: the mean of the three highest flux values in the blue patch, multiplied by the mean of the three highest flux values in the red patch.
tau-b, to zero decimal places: 324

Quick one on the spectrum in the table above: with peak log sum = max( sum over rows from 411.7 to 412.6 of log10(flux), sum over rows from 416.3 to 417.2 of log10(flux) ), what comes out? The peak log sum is 6.25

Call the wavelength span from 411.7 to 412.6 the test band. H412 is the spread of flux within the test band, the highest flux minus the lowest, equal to 1.7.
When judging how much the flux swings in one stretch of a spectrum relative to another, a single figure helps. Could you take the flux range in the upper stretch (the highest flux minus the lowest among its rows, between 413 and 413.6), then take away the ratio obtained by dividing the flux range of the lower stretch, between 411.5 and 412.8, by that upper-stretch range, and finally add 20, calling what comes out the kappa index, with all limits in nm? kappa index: 19.1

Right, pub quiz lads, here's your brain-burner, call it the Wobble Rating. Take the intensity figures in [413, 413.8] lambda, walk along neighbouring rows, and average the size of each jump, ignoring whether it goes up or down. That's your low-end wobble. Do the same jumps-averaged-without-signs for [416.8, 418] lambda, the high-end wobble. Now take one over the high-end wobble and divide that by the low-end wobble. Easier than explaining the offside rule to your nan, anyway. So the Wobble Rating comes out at 2.6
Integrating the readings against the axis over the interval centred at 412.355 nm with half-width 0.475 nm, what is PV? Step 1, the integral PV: 16.0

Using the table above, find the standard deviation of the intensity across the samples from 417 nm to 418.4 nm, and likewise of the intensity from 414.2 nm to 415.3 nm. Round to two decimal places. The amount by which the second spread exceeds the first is -0.10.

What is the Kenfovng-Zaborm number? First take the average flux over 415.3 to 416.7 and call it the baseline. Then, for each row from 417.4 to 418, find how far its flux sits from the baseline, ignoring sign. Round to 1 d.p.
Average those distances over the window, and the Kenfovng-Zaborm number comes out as 1.2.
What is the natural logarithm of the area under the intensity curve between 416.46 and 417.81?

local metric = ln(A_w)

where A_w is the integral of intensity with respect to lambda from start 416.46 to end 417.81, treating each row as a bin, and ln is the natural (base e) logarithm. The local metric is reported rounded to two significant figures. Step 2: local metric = 3.2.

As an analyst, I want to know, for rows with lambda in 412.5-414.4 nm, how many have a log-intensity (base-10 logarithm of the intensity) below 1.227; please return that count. 9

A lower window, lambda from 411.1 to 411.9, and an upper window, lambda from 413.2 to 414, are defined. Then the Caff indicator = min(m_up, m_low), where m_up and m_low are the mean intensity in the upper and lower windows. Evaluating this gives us 16.2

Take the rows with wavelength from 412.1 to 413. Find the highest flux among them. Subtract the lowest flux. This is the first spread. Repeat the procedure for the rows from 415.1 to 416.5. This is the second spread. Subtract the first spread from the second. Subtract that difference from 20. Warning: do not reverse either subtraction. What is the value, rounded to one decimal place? 20.5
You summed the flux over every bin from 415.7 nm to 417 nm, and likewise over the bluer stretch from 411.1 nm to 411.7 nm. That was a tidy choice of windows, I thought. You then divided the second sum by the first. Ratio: 0.40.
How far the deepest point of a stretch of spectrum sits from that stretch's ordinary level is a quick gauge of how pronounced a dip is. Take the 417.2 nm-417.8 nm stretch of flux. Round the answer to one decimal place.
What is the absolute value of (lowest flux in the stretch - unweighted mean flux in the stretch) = 0.8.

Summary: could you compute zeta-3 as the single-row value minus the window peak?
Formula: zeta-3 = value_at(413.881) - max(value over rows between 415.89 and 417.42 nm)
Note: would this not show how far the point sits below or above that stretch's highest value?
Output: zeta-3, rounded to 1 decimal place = -1.9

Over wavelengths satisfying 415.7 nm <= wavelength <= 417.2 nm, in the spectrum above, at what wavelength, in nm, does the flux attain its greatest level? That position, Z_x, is 417.134 nm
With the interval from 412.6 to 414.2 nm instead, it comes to 413.881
